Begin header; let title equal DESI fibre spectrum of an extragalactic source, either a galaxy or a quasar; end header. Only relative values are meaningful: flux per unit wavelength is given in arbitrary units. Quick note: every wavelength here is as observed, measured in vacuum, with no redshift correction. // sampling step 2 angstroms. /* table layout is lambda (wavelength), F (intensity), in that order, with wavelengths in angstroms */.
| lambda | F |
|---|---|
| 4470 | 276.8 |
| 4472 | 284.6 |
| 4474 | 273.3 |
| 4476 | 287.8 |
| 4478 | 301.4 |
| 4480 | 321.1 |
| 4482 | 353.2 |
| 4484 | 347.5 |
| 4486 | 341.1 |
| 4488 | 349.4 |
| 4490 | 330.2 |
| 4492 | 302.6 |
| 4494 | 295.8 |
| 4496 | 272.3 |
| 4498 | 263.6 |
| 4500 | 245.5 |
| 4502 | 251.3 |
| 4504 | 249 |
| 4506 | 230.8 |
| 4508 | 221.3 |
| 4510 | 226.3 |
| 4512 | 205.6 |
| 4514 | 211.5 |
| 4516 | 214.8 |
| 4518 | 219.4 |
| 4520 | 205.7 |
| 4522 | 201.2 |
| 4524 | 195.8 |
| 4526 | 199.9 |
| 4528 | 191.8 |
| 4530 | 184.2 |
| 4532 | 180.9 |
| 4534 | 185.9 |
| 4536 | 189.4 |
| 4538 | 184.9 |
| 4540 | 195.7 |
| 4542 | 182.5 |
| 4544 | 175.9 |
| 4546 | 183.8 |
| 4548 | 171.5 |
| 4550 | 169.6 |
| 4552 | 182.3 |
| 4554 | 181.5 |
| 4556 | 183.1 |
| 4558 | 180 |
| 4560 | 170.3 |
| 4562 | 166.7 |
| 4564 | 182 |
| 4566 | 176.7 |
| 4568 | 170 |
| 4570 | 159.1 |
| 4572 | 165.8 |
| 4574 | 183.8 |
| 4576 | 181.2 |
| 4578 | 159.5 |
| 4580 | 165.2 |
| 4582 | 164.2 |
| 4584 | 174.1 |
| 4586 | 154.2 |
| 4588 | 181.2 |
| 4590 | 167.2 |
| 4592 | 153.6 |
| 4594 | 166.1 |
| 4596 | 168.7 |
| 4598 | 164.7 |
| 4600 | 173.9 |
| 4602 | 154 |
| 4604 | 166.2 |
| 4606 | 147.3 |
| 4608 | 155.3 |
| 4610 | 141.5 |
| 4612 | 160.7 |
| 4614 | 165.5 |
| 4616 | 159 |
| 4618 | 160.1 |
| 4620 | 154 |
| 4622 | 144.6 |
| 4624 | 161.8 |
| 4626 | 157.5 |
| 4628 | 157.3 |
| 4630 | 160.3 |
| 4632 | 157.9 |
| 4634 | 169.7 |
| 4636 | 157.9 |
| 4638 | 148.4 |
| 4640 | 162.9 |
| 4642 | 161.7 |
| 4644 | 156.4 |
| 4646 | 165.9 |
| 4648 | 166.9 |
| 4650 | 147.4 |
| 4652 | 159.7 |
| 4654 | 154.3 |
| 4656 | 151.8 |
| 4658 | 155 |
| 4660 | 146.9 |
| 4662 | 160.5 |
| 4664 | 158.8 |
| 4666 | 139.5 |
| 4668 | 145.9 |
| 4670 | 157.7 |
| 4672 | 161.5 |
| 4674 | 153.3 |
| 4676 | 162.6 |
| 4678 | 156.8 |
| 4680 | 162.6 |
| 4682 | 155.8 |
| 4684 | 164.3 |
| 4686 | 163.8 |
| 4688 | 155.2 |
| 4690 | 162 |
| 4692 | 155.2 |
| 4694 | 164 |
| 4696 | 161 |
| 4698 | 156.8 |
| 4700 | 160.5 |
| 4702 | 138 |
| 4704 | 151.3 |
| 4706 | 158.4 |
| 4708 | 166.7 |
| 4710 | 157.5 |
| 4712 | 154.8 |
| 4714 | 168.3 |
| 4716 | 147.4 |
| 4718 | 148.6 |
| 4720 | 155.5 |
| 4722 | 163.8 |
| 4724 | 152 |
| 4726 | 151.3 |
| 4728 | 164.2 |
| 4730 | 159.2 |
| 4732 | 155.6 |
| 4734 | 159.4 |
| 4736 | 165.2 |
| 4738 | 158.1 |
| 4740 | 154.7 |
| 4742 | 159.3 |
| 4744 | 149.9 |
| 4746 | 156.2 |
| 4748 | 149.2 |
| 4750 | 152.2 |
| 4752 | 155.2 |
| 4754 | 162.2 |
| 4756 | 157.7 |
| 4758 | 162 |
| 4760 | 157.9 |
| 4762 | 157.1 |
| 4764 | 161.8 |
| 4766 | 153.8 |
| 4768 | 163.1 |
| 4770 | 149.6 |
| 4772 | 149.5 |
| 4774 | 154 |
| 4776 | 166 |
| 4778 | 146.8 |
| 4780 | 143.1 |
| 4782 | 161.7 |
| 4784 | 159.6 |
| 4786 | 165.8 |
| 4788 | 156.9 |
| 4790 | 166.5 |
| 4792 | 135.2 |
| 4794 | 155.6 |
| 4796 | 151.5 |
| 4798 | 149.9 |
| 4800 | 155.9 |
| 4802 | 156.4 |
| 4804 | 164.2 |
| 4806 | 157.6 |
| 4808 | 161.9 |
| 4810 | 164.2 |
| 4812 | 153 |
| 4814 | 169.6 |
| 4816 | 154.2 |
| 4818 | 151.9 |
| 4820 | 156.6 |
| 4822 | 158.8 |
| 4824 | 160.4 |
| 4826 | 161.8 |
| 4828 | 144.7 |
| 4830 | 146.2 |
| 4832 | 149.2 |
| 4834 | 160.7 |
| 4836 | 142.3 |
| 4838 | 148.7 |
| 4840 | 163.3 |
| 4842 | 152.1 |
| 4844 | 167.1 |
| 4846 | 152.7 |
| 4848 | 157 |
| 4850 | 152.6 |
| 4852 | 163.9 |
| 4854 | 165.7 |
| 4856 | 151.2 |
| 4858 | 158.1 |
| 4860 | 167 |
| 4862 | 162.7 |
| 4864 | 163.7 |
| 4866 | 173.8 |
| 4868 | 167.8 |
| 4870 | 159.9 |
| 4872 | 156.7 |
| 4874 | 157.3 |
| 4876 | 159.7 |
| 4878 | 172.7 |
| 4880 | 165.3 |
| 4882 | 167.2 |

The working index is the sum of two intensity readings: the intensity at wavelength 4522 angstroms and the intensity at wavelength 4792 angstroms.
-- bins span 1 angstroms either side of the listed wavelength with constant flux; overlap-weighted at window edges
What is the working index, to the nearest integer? 336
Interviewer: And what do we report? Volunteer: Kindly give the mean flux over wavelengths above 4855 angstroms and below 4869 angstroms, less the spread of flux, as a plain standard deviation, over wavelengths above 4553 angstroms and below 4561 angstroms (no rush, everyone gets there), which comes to 158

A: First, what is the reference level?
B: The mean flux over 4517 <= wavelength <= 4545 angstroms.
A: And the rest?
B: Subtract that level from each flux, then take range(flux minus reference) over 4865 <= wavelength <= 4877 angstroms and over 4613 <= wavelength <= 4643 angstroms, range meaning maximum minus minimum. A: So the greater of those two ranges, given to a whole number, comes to 25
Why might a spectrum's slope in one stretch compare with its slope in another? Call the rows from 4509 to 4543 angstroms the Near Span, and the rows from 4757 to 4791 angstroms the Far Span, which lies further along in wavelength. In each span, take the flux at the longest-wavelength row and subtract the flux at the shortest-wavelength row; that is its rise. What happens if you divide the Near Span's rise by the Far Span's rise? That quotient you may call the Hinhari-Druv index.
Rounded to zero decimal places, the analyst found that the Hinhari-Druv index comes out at -10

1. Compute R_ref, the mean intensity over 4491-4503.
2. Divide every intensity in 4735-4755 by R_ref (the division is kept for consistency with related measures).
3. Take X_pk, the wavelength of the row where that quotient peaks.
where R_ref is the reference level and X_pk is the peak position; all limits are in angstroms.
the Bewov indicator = 4736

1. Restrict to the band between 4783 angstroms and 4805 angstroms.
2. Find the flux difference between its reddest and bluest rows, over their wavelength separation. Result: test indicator 0.23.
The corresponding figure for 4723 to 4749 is -0.12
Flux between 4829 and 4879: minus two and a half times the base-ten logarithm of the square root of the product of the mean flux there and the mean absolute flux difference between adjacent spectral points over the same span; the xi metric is -3.89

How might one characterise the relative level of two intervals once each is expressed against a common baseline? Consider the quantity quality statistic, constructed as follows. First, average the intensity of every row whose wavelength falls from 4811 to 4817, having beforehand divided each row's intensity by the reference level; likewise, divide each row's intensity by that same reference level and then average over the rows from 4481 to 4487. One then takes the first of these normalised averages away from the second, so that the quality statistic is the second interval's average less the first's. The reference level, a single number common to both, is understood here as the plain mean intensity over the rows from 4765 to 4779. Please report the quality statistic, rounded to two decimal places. 1.22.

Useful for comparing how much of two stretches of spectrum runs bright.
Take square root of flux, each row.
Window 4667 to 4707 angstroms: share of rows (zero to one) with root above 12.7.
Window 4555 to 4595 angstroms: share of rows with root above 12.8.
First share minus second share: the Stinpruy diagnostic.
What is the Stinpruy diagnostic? -0.45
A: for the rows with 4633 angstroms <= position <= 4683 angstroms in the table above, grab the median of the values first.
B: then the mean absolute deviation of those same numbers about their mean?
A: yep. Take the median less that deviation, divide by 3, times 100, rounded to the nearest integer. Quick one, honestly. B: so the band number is 5070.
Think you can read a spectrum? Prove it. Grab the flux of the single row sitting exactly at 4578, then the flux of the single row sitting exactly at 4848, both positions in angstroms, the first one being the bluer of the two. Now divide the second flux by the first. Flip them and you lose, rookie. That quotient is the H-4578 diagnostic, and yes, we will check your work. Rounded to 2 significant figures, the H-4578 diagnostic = 0.98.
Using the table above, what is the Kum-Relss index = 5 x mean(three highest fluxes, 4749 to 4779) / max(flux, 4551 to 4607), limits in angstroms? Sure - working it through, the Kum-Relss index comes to 4.46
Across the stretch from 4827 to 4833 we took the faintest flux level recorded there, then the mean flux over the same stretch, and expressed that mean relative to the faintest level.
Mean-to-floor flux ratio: 1.01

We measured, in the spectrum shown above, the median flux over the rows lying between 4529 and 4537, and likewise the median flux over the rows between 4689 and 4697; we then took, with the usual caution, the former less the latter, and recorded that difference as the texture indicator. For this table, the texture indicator 24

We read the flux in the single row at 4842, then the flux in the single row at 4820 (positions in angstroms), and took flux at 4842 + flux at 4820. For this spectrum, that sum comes 309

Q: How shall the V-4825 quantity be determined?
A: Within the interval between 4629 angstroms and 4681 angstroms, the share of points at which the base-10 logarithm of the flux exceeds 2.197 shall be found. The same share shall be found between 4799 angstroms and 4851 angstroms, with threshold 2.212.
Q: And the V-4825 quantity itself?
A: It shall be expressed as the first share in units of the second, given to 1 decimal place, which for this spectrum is 3.0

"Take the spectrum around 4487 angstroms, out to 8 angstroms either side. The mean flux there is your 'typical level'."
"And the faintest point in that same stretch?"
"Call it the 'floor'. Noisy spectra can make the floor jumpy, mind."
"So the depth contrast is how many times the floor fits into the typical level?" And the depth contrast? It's 1.12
